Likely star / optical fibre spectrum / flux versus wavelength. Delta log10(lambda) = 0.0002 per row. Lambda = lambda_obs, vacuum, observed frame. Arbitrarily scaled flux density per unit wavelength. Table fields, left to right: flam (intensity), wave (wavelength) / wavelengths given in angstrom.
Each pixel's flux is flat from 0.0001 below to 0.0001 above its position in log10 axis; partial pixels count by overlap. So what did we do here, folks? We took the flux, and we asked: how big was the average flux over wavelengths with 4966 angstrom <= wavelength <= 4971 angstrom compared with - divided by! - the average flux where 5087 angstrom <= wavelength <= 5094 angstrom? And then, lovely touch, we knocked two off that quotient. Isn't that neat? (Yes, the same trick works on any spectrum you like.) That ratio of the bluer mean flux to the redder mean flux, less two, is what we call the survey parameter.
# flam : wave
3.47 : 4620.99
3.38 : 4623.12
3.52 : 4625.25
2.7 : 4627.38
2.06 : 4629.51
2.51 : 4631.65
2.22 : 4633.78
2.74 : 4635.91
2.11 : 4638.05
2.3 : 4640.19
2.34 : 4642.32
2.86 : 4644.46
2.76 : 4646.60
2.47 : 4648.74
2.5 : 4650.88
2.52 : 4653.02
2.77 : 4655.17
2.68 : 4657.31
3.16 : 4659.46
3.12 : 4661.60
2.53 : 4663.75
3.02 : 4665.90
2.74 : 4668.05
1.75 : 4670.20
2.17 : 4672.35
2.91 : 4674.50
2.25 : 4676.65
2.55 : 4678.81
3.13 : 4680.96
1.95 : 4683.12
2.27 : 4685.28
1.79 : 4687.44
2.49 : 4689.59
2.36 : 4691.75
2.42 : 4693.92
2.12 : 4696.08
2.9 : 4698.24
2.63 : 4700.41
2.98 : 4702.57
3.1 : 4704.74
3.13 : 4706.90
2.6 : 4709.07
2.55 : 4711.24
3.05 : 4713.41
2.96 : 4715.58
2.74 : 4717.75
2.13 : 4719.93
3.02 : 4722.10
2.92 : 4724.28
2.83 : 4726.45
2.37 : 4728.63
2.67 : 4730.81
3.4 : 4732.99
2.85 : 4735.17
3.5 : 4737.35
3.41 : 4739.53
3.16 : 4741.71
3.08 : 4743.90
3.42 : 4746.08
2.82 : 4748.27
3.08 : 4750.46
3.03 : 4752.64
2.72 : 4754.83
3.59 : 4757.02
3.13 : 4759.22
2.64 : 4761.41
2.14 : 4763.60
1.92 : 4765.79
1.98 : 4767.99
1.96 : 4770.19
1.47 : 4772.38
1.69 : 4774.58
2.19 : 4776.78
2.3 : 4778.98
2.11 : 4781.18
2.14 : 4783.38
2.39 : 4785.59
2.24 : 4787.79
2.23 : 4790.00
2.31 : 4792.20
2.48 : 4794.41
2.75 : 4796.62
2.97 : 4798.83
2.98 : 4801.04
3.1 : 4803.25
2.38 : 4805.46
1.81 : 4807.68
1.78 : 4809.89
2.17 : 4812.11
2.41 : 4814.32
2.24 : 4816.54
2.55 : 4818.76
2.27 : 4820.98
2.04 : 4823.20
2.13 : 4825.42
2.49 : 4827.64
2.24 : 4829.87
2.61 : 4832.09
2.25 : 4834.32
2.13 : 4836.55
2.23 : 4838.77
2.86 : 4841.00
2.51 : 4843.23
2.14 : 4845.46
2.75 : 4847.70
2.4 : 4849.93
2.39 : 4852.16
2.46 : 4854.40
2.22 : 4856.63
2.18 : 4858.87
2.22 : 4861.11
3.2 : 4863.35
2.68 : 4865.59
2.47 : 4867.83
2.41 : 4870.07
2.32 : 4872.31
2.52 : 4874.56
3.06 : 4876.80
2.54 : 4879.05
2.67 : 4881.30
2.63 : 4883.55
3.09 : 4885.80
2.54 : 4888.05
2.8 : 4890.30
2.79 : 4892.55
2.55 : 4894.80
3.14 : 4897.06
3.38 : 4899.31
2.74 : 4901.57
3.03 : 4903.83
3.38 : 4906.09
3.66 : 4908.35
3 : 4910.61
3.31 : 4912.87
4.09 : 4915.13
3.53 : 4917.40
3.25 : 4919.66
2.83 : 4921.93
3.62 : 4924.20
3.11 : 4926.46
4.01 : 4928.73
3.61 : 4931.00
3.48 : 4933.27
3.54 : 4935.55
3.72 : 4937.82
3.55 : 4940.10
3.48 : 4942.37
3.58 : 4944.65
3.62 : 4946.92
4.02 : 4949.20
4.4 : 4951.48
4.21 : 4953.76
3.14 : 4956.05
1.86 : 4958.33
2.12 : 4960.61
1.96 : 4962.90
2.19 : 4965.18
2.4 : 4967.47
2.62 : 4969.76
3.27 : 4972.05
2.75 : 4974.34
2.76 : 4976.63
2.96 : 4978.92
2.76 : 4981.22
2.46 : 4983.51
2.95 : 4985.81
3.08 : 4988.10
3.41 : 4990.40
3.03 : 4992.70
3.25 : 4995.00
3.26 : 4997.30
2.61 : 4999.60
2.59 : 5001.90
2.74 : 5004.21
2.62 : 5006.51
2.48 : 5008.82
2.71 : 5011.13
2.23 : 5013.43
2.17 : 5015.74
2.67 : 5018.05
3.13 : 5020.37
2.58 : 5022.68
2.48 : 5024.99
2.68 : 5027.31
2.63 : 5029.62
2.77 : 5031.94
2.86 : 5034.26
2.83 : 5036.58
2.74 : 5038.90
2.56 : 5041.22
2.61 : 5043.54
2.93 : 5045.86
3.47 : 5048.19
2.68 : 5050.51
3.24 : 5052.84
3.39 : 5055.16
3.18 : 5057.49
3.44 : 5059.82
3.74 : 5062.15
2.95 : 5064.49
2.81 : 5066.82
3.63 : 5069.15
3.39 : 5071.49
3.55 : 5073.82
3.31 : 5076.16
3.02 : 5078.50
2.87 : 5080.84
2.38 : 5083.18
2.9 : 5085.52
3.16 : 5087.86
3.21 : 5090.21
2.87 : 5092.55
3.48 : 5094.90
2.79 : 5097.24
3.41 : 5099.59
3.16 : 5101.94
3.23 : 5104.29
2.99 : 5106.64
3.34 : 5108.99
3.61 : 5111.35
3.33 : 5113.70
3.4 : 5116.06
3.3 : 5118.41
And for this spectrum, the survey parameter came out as -1.19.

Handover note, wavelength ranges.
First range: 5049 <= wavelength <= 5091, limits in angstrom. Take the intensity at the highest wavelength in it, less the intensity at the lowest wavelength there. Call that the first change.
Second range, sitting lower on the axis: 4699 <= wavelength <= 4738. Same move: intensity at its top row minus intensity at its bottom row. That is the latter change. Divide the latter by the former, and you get 1.6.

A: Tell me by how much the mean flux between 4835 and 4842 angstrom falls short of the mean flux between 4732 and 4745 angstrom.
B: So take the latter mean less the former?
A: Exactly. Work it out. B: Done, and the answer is 0.8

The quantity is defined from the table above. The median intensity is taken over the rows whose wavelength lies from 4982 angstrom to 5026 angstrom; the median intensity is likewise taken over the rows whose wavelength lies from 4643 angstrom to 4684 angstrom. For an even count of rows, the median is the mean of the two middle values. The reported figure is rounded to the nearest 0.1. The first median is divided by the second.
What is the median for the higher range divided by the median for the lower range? 1.0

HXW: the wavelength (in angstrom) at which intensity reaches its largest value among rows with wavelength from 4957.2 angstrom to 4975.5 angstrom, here 4972.05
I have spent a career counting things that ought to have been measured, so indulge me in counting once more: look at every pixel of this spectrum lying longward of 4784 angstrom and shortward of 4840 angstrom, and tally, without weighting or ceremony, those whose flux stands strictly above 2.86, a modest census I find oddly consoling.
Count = 3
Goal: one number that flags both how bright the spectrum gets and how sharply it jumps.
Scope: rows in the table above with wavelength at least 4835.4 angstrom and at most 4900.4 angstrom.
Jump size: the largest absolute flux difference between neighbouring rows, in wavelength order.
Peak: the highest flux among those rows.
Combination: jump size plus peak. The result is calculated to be 4.4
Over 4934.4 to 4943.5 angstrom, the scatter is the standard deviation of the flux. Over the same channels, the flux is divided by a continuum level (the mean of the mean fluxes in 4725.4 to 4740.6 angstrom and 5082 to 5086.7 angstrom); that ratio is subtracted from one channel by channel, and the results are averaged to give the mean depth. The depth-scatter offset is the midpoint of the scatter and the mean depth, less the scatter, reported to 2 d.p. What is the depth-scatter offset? -0.18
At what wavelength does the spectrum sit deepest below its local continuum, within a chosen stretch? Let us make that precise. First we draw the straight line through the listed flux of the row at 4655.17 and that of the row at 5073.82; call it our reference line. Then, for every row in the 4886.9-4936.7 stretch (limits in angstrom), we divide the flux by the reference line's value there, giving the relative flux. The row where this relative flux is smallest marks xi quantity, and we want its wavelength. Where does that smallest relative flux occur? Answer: 4888.05 angstrom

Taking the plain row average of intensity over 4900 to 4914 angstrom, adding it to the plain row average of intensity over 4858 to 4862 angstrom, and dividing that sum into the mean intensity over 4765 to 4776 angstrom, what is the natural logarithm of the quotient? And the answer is -1.09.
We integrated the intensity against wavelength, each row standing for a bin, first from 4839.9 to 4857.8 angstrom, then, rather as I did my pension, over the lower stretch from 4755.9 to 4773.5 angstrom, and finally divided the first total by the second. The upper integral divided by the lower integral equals 1.07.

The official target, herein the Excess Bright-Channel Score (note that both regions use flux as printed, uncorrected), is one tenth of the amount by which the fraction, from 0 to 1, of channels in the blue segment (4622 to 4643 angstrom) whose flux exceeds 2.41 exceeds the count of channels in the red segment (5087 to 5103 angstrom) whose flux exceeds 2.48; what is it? -0.65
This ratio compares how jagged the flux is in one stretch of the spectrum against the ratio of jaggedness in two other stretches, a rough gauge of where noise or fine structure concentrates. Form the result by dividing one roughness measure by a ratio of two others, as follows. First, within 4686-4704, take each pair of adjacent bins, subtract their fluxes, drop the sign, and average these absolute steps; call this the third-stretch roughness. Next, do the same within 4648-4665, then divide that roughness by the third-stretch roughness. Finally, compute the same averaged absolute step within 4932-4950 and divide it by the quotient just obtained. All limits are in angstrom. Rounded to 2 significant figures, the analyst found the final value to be 0.25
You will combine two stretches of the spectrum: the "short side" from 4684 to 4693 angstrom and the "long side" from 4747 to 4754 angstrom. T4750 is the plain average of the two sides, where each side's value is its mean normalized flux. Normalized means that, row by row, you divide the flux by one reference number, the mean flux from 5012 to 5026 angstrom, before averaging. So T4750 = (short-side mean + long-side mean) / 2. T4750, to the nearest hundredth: 1.02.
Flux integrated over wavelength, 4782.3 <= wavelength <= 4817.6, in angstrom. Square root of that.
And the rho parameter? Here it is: 9.2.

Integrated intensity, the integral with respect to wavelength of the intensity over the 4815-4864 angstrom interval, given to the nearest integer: 117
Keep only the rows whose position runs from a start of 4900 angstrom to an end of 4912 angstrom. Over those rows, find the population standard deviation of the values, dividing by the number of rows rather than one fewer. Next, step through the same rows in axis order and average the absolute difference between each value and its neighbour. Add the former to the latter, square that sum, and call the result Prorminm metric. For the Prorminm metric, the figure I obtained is 0.51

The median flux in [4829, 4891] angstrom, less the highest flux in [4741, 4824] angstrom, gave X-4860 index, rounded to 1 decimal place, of -1.1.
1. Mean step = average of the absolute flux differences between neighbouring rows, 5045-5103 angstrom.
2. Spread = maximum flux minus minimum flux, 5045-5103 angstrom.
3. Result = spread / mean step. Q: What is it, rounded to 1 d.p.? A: 3.4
